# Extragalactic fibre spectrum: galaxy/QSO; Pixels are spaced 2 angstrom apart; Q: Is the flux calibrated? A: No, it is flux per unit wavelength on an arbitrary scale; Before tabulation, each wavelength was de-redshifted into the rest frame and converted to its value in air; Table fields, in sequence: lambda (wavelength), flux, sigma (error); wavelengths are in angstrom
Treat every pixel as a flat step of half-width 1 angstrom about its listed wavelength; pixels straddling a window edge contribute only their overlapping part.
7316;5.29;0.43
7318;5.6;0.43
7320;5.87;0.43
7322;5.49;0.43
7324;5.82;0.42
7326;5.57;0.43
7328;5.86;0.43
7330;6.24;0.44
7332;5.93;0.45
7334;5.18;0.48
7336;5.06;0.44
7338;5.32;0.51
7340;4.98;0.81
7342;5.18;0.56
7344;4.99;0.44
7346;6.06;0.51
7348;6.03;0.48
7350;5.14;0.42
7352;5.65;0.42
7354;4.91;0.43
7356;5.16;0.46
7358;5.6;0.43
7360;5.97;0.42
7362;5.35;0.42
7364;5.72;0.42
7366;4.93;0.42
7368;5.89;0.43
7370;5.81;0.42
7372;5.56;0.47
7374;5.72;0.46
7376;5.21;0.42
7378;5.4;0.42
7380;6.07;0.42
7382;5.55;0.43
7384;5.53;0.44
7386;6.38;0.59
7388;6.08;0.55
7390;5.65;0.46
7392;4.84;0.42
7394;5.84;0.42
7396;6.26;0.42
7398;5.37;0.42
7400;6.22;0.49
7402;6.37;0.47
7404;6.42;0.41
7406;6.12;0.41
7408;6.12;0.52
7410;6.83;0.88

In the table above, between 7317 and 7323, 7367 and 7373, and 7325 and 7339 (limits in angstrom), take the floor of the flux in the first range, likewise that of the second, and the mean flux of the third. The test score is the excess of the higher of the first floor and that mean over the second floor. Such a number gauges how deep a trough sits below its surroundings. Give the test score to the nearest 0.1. 0.0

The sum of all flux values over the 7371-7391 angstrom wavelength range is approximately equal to 57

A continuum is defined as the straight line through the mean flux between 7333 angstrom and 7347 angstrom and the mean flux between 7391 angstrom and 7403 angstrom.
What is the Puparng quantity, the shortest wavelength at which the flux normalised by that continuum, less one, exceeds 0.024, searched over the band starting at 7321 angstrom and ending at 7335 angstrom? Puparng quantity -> 7322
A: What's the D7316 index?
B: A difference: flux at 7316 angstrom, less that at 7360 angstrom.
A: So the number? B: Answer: -0.7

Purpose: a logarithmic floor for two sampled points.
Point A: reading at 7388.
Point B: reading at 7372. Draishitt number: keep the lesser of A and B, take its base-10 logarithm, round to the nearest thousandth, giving 0.745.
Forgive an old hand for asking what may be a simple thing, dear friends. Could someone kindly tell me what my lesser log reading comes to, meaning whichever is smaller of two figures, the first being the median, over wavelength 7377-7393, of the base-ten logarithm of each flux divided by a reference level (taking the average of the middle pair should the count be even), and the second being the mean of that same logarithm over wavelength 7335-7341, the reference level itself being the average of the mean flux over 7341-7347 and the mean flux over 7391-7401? -0.036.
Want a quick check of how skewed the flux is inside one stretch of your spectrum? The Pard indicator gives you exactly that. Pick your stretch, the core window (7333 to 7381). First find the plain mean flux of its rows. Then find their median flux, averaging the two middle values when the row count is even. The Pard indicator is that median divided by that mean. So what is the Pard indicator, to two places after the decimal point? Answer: 0.99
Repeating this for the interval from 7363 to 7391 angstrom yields 1.00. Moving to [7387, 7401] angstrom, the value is 1.02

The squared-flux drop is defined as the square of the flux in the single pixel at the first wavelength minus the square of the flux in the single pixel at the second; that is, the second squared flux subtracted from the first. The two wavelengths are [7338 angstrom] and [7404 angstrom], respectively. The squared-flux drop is -13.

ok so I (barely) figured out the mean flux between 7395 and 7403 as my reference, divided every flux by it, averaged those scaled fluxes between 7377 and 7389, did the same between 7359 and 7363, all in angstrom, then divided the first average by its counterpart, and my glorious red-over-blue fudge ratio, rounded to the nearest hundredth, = 1.03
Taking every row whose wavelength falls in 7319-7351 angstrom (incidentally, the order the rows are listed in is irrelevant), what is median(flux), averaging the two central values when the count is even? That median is 5.53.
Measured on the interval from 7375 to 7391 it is 5.60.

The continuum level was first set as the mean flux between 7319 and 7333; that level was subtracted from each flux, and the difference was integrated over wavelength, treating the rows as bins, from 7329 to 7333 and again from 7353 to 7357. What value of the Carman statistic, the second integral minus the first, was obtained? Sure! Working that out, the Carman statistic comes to -4.2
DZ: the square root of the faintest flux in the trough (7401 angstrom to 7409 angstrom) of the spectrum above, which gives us 2.47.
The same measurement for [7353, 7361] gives 2.22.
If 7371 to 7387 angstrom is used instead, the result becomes 2.28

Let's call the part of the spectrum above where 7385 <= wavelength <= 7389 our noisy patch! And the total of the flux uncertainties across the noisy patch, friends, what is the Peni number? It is 1.1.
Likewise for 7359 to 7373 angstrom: 3.0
